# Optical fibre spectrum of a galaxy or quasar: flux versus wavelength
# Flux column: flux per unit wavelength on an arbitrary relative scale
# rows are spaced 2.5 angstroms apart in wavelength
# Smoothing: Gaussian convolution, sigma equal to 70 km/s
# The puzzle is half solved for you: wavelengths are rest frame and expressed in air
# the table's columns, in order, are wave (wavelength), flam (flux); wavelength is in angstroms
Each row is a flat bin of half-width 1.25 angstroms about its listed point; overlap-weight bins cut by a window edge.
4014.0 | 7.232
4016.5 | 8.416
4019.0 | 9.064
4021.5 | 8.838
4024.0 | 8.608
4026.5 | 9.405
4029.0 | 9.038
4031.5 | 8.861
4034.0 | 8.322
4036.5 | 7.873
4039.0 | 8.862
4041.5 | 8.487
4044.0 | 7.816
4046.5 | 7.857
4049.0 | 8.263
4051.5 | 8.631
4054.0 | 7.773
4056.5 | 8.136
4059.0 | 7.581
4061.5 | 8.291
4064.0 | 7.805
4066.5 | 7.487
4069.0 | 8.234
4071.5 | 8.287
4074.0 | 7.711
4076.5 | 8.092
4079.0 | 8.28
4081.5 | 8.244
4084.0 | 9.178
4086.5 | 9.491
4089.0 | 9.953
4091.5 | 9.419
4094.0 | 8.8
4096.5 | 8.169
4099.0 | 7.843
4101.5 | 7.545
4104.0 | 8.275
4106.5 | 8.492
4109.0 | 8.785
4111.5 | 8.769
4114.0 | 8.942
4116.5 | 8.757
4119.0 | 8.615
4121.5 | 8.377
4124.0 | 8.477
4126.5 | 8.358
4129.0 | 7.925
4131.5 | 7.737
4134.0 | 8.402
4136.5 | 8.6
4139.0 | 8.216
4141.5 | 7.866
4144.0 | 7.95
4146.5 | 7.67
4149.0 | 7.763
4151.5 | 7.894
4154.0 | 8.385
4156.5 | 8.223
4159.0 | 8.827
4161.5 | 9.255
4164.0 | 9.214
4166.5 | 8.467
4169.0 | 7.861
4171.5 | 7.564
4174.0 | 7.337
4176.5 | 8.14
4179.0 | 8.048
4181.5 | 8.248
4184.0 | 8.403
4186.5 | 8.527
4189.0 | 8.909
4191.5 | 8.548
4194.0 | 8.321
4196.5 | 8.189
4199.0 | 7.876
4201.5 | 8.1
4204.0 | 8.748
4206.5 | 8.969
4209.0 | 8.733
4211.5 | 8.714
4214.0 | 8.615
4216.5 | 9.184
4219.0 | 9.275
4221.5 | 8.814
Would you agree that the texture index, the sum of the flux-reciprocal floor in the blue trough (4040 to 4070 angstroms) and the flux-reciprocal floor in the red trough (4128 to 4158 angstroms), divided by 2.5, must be 0.0929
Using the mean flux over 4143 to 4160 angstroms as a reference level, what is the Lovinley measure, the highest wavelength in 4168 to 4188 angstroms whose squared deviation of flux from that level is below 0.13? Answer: 4184.0 angstroms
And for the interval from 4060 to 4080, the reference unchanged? 4079.0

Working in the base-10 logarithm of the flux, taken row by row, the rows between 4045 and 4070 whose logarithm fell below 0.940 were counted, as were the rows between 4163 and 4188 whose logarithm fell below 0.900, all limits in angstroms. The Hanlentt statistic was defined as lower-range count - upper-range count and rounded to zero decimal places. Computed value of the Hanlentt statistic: 7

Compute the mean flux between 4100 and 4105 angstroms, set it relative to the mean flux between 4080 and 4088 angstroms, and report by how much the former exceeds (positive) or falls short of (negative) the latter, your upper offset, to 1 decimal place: -1.1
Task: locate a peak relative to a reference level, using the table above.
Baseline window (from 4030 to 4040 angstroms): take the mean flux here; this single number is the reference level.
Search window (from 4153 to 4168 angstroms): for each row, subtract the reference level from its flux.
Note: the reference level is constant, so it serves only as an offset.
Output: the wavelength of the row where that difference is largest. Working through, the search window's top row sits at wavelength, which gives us 4161.5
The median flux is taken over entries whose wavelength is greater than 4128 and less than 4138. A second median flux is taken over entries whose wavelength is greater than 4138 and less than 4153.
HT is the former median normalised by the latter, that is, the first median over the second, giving 1.04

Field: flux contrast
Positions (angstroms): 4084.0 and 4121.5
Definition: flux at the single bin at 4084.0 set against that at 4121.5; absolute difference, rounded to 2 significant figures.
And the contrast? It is 0.80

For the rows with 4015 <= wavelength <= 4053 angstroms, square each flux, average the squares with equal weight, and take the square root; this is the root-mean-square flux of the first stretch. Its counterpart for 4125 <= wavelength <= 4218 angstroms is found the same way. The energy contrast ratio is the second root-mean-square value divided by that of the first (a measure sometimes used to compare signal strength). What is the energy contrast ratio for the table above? 0.97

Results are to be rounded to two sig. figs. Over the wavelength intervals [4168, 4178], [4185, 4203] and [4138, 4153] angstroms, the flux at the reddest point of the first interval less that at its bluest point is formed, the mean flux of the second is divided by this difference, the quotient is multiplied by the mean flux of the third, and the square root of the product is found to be 15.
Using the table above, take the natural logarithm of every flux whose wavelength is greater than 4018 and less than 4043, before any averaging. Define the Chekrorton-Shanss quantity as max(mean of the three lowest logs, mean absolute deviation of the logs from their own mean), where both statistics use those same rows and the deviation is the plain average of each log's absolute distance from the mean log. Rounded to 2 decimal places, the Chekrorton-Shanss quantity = 2.11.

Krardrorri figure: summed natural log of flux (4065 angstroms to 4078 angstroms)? 10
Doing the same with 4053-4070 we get 14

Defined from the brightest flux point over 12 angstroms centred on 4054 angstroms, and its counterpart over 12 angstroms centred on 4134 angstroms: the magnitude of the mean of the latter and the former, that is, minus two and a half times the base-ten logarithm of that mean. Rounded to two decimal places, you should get -2.34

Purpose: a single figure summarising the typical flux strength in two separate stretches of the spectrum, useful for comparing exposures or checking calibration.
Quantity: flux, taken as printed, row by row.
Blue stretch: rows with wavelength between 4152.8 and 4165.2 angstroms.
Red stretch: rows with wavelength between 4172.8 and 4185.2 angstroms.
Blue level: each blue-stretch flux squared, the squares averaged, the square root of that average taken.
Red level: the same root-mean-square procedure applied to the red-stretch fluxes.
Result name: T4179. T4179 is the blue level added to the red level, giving 16.8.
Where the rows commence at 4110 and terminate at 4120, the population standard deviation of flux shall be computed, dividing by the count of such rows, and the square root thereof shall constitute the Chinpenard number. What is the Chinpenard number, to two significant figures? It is 0.34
